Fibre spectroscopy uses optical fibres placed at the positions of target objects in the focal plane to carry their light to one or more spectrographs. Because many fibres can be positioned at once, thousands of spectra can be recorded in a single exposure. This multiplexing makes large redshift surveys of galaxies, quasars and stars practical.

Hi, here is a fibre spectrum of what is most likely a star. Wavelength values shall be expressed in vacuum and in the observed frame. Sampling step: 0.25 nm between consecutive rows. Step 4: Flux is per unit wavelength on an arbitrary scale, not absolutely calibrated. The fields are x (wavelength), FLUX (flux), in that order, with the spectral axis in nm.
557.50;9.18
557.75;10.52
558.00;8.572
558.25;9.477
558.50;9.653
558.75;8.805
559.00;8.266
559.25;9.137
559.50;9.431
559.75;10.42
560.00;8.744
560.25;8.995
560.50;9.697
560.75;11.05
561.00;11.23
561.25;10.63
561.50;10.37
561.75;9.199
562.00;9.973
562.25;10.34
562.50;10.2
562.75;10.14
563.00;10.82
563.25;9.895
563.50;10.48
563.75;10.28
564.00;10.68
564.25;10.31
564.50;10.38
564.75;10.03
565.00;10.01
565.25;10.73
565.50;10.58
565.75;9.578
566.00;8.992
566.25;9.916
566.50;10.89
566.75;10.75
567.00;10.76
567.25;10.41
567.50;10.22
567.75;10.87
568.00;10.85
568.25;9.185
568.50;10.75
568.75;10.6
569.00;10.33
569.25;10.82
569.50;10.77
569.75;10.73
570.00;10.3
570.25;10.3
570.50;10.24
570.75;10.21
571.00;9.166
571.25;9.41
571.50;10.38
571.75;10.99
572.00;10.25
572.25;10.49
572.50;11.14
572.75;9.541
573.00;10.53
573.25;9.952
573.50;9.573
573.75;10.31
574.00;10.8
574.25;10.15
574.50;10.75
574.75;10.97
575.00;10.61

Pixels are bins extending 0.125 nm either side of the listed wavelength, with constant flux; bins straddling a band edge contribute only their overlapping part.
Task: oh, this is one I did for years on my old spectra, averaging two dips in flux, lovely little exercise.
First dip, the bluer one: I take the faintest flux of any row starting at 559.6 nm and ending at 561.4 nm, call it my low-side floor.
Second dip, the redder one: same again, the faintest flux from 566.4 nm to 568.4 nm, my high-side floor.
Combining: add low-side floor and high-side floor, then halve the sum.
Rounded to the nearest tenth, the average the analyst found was 9.0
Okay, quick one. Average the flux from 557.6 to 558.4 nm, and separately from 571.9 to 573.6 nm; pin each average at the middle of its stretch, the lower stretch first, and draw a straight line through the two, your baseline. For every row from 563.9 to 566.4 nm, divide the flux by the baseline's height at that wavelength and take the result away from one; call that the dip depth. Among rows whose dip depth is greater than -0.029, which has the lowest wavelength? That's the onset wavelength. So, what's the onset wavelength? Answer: 564.75 nm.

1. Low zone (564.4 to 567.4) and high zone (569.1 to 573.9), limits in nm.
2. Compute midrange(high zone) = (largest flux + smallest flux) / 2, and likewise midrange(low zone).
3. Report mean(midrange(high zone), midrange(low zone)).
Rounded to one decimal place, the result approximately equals 10.0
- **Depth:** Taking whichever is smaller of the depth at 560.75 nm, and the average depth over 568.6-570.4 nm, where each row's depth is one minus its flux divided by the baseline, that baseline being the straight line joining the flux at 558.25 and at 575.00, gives -0.146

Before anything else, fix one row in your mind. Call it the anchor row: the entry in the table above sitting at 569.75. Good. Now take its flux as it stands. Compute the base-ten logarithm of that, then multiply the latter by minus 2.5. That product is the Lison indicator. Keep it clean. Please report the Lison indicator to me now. -2.58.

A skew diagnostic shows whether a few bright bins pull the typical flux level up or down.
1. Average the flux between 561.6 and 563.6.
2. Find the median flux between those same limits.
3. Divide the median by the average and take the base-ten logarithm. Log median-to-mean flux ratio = 0.0017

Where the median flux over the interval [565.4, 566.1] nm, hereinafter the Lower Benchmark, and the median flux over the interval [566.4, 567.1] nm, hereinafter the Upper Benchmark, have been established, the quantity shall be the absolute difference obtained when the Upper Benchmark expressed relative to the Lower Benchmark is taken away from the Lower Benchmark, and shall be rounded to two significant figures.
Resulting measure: 8.5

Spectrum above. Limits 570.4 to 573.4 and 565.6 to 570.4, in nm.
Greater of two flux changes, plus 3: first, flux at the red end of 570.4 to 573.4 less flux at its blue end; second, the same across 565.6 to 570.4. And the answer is 3.7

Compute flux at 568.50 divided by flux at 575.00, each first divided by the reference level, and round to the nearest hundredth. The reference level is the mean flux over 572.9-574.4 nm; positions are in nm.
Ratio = 1.01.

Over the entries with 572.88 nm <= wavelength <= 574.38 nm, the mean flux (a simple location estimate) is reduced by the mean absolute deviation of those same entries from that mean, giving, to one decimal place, 9.9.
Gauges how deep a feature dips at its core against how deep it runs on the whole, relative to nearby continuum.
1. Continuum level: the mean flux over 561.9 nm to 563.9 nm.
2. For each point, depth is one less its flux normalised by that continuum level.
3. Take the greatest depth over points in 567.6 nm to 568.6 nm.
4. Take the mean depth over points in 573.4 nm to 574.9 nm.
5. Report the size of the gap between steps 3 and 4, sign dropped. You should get 0.12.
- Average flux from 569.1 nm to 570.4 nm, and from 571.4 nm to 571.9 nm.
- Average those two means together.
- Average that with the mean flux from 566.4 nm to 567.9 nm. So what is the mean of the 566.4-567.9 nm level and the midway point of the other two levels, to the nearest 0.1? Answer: 10.6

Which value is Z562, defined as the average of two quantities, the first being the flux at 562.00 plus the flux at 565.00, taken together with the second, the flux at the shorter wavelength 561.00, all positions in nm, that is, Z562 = 15.6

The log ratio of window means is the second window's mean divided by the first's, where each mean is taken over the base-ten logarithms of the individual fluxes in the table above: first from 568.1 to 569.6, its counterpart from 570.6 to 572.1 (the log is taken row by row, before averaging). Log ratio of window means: 0.986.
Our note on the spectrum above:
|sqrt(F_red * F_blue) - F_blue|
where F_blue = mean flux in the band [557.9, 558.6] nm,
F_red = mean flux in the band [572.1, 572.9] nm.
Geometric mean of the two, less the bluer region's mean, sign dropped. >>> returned 0.56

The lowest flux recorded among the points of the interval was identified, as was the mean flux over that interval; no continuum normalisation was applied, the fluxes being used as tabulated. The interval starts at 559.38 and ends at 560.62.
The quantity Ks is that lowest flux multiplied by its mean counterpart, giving 83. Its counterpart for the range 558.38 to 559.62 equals 75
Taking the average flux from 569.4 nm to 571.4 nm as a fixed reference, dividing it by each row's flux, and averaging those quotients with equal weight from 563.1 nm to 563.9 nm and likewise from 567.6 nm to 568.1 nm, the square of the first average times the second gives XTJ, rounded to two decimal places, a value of 0.92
